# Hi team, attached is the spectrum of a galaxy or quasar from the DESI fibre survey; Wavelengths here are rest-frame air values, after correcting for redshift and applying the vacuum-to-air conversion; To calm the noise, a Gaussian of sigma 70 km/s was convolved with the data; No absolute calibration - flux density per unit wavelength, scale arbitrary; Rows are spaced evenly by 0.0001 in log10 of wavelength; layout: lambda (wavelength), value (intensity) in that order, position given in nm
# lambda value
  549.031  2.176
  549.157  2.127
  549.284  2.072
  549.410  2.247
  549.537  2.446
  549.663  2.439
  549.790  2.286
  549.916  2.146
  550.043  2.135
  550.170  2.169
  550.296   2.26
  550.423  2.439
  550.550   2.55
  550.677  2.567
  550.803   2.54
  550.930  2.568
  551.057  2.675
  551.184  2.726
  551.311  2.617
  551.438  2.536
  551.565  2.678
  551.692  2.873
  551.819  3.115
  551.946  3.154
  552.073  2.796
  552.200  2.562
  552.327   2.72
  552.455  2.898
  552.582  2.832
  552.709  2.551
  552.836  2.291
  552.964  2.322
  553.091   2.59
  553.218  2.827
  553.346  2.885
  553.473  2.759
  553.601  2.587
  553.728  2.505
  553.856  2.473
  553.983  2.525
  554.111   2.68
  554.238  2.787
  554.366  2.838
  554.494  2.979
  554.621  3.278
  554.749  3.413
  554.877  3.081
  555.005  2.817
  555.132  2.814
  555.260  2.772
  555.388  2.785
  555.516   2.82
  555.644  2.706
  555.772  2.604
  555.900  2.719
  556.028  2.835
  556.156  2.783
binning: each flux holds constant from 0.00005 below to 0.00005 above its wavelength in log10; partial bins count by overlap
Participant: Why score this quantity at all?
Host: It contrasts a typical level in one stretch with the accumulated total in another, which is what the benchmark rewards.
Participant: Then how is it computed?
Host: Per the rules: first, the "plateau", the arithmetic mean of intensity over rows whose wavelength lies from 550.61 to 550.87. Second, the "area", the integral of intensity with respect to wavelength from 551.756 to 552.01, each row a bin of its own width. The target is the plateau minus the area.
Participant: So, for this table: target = 1.76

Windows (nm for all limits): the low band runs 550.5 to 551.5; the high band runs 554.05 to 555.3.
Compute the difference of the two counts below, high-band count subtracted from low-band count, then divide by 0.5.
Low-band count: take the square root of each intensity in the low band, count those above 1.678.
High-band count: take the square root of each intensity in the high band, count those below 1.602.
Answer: 0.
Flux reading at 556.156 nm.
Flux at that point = 2.783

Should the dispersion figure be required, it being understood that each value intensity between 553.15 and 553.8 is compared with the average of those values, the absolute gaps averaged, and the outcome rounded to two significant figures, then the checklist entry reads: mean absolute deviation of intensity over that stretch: 0.13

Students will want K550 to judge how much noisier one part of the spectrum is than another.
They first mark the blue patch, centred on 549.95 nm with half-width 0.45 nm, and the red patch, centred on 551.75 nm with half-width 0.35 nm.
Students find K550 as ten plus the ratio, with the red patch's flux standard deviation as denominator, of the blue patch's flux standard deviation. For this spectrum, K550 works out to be 10.5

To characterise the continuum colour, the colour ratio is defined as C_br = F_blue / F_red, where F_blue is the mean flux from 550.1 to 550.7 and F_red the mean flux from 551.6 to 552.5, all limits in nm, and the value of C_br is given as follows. 0.83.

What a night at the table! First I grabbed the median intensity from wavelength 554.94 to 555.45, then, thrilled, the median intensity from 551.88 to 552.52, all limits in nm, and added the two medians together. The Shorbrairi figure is 5.6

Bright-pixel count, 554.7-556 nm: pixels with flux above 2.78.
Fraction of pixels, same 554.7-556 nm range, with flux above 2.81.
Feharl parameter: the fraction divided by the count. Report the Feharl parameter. 0.083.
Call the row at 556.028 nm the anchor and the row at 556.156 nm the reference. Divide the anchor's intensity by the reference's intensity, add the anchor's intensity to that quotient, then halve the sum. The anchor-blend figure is 1.9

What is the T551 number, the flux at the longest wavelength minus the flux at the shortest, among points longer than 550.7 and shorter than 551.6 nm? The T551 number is 0.1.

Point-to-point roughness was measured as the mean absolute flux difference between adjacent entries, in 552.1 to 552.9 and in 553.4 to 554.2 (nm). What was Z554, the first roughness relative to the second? 1.9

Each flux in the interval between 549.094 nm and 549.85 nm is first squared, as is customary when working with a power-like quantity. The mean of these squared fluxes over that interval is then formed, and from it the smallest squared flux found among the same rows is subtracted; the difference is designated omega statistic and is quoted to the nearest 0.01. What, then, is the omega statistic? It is 0.88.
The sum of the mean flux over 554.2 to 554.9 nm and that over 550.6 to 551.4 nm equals 5.68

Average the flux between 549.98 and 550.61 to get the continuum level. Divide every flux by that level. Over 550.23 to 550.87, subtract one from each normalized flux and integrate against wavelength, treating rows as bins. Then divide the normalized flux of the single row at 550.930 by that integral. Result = 25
